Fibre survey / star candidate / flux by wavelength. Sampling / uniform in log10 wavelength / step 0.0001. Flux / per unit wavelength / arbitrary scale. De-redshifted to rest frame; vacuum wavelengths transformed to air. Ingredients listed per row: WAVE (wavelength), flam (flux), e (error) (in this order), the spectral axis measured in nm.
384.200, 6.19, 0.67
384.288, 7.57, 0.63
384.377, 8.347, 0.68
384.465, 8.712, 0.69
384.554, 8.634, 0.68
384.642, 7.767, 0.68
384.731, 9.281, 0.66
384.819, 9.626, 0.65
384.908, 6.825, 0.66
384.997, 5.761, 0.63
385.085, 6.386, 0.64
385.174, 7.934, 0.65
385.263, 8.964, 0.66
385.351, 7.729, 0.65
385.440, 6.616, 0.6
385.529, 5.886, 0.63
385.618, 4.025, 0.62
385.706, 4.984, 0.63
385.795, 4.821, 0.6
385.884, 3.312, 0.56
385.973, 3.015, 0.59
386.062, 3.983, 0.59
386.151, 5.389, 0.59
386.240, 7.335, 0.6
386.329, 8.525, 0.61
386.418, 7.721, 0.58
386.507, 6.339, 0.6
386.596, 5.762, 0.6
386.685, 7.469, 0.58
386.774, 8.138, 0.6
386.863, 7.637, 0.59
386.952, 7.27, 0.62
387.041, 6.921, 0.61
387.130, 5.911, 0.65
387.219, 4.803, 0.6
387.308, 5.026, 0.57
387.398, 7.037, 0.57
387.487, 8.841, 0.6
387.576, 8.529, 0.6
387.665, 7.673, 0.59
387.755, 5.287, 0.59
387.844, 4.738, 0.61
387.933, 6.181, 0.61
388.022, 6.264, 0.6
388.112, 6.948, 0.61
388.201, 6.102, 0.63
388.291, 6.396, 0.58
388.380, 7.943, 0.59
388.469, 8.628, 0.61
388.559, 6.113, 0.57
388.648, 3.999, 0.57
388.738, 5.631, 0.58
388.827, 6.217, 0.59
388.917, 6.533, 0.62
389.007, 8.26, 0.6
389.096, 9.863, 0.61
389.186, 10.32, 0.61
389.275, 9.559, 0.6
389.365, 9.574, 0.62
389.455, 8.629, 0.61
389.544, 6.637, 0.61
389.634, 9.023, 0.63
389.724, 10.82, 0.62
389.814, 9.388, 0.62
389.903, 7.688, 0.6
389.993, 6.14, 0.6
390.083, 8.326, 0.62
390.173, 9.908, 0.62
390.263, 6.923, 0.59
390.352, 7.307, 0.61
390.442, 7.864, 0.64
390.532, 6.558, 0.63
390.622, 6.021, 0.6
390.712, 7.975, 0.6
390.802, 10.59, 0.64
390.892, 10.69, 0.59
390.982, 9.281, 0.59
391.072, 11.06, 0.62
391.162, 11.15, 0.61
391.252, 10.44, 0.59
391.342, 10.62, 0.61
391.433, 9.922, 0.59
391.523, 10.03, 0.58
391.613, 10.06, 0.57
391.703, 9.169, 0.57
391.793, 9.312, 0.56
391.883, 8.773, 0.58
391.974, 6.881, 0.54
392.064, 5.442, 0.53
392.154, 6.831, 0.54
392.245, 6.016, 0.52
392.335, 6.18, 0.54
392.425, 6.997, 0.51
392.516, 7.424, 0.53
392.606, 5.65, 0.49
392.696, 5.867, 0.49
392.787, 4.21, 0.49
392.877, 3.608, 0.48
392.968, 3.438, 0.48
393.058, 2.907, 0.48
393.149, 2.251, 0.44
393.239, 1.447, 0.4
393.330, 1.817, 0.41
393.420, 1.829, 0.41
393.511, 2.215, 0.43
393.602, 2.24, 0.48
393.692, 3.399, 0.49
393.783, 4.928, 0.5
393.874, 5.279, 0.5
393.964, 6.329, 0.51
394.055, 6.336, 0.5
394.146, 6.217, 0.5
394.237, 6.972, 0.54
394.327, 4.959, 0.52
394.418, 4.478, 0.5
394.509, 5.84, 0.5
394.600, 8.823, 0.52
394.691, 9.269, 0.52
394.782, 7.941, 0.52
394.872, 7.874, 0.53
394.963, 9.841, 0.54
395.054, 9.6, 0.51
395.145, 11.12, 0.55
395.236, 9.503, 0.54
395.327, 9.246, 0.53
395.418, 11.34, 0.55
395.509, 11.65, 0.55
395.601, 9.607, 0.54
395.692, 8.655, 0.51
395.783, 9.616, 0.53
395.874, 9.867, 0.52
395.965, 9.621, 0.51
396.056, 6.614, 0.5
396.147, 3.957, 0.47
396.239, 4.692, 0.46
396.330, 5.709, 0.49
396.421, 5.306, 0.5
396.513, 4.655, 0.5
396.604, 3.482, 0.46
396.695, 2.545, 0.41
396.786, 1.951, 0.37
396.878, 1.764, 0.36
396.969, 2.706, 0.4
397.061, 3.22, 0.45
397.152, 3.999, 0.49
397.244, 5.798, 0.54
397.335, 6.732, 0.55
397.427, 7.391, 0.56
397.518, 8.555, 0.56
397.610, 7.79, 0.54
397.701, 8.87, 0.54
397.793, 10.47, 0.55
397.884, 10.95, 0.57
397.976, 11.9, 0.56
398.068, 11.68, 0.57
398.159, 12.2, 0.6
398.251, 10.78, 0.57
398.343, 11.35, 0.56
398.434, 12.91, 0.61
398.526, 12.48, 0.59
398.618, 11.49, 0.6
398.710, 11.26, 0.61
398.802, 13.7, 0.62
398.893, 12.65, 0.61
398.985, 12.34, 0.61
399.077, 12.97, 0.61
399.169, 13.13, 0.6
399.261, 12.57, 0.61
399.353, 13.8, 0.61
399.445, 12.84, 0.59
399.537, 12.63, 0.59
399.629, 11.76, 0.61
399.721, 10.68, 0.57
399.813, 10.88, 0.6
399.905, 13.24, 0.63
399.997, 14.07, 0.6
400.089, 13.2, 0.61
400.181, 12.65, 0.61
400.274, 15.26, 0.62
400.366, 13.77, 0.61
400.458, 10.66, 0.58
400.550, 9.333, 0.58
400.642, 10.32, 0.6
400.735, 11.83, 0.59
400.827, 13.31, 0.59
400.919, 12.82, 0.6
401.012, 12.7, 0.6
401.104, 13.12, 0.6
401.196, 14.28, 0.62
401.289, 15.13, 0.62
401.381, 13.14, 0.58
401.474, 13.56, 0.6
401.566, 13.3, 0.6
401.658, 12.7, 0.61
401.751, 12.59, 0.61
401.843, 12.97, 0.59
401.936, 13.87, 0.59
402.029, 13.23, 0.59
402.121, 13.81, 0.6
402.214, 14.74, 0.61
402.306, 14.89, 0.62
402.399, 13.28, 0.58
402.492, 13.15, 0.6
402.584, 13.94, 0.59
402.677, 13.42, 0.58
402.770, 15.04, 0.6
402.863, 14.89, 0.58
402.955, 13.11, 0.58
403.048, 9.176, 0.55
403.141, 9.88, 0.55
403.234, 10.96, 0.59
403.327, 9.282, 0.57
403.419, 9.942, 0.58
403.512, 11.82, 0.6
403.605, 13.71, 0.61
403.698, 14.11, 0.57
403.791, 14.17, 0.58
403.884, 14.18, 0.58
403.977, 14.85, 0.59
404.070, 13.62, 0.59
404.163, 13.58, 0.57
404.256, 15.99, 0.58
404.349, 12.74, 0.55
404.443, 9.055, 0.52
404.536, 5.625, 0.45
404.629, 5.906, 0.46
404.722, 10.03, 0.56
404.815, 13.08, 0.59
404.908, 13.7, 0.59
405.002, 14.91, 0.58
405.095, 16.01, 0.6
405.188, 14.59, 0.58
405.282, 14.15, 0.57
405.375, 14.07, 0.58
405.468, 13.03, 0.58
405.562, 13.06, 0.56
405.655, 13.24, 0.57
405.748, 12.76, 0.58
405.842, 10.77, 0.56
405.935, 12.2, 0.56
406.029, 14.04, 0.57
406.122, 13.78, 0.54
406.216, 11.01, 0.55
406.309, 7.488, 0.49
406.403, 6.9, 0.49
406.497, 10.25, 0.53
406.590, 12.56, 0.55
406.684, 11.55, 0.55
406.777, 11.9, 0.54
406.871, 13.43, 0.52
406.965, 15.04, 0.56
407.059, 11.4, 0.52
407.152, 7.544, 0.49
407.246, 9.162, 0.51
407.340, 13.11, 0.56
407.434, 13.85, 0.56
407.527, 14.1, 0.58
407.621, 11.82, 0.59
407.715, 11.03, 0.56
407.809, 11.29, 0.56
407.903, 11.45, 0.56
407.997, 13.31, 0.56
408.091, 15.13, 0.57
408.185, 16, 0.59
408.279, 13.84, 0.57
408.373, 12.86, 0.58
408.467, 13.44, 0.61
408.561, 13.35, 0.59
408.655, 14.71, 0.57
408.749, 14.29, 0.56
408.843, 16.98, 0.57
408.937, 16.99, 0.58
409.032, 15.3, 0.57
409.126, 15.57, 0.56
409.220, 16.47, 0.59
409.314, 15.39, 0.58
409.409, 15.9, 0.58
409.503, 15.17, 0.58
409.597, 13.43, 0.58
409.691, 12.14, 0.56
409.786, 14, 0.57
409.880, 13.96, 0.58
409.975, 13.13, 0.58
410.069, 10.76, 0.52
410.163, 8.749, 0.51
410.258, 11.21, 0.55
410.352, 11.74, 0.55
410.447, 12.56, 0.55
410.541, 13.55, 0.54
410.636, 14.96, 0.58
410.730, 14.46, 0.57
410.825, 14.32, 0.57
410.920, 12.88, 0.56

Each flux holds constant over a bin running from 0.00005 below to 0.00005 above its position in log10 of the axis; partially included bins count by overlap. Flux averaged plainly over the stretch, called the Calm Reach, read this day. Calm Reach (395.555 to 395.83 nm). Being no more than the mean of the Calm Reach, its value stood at 9.3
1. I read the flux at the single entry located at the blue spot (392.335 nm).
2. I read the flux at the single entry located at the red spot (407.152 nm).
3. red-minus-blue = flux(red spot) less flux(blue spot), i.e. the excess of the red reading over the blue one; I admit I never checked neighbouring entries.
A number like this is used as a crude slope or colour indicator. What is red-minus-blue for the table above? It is 1.4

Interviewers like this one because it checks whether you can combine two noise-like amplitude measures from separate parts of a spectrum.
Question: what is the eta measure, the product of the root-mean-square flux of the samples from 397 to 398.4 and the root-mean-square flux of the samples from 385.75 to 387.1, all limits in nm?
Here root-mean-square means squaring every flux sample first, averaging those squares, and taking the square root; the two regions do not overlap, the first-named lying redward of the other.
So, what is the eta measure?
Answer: 60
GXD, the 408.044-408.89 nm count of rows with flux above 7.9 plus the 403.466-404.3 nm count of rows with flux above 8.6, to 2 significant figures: 18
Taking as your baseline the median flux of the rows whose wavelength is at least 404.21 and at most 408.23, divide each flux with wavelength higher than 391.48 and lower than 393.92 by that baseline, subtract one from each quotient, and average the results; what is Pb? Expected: -0.6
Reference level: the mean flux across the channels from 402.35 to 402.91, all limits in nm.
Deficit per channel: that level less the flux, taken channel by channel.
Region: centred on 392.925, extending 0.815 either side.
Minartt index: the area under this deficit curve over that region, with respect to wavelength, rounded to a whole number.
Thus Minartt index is 16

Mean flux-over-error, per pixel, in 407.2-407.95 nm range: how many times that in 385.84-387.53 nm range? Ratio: 2.0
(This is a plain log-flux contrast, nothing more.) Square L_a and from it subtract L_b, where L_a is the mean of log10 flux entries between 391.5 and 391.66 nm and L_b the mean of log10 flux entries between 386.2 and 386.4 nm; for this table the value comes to 0.11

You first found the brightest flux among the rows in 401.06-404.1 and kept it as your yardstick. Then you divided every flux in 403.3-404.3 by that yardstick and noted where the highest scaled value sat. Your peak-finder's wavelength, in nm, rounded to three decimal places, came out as 404.256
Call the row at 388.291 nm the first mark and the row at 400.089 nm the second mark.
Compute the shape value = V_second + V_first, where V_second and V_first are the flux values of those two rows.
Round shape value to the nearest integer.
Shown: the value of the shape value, 20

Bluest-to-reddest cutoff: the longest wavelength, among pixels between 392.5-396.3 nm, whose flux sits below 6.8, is 396.239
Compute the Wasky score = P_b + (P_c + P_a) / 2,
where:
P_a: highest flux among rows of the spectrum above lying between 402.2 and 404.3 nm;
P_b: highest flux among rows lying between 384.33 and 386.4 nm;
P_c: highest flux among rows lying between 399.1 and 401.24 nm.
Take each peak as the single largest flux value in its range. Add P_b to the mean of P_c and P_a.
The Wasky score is 25.3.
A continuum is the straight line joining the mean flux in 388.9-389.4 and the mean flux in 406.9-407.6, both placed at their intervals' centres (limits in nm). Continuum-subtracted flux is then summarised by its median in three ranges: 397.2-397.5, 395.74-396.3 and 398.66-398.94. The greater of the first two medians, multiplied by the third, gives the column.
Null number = -4.1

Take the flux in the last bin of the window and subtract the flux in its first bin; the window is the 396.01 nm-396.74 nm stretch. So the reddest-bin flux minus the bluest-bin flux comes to -4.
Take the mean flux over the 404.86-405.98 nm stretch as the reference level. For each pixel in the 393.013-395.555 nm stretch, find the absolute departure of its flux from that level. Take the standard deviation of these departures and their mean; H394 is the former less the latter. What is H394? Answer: -4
